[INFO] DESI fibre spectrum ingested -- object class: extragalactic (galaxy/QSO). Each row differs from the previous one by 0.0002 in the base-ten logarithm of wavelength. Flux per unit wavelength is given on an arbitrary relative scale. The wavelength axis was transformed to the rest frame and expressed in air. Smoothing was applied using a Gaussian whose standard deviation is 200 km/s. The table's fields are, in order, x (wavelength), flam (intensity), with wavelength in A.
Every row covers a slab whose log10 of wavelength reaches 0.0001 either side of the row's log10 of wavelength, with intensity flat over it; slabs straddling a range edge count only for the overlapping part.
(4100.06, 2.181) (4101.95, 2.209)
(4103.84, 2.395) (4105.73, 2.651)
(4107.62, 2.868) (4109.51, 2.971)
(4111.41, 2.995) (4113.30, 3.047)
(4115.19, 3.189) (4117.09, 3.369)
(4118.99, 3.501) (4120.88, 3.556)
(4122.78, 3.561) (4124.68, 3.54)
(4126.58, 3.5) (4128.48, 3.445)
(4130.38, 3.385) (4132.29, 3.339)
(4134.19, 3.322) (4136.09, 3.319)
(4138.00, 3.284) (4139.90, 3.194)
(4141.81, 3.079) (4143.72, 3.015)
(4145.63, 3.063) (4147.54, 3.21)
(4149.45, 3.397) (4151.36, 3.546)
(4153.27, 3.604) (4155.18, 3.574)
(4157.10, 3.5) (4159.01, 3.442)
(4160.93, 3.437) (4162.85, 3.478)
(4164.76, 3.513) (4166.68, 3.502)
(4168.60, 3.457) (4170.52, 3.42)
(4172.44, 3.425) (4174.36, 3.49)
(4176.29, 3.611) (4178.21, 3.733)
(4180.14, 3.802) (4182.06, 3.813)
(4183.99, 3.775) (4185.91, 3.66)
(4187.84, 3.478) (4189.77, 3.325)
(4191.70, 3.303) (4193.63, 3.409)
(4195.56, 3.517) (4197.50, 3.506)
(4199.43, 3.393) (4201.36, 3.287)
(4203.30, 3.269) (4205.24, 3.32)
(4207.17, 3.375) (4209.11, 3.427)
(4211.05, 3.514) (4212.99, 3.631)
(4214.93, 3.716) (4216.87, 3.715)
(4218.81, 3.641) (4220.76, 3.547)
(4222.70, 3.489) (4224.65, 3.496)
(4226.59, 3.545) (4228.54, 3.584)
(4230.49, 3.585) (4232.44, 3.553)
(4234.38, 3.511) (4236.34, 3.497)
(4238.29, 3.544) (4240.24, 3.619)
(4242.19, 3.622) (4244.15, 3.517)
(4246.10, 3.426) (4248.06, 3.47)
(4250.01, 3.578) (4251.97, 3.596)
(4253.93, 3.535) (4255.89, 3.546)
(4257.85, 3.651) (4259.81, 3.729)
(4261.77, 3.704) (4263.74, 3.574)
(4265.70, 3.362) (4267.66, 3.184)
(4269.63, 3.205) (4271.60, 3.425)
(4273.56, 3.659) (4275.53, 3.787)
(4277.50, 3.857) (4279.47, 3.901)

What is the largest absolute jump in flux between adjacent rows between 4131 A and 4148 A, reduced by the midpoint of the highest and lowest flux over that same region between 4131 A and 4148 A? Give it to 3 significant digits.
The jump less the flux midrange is -3.03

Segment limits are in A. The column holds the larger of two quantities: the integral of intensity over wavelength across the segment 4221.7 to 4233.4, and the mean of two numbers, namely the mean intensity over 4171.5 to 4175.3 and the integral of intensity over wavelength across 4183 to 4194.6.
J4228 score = 41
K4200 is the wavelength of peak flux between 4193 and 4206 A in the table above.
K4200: 4195.56 A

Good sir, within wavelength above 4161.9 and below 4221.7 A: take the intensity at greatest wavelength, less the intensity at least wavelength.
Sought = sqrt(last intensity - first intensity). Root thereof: 0.3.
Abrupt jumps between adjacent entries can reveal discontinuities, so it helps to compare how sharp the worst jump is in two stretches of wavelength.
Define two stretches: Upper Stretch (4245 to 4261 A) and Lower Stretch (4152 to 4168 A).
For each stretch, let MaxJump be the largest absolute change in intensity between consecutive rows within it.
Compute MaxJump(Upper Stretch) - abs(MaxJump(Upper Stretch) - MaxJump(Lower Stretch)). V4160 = 0.074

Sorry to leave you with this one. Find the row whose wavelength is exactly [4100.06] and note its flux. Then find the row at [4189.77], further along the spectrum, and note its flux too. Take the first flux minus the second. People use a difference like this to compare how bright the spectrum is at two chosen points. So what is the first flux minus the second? -1.14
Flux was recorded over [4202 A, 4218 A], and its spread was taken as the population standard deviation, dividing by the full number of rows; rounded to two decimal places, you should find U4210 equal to 0.16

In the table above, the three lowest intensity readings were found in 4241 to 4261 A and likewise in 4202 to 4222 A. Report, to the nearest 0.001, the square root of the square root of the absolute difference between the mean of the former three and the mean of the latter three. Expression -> 0.622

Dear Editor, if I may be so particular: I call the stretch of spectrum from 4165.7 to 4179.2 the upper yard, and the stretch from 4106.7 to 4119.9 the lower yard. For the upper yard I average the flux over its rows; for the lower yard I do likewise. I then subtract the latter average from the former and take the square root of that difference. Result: 0.62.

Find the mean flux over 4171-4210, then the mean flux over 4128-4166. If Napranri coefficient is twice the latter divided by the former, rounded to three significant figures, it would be 1.92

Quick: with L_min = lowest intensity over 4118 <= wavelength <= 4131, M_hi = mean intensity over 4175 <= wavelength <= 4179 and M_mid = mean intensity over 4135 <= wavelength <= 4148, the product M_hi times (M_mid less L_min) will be -0.80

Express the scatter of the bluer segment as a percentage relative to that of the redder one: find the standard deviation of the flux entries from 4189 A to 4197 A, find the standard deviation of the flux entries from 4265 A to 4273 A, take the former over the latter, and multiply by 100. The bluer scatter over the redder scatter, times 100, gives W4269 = 82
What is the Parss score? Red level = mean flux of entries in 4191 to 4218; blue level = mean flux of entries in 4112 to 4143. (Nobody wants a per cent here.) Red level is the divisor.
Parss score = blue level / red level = 0.97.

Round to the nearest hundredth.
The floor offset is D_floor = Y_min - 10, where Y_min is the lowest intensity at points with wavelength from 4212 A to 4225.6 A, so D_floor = -6.51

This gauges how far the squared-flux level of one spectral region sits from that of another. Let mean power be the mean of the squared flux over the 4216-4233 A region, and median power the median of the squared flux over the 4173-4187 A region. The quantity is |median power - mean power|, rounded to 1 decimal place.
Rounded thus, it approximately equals 1.2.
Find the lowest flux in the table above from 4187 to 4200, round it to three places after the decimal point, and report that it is 3.303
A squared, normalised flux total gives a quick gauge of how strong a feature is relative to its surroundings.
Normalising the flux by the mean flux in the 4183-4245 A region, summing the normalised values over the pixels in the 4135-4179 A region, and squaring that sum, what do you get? 497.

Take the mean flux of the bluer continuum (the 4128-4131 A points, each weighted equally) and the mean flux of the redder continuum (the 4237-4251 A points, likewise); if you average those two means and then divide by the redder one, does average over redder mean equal 0.98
